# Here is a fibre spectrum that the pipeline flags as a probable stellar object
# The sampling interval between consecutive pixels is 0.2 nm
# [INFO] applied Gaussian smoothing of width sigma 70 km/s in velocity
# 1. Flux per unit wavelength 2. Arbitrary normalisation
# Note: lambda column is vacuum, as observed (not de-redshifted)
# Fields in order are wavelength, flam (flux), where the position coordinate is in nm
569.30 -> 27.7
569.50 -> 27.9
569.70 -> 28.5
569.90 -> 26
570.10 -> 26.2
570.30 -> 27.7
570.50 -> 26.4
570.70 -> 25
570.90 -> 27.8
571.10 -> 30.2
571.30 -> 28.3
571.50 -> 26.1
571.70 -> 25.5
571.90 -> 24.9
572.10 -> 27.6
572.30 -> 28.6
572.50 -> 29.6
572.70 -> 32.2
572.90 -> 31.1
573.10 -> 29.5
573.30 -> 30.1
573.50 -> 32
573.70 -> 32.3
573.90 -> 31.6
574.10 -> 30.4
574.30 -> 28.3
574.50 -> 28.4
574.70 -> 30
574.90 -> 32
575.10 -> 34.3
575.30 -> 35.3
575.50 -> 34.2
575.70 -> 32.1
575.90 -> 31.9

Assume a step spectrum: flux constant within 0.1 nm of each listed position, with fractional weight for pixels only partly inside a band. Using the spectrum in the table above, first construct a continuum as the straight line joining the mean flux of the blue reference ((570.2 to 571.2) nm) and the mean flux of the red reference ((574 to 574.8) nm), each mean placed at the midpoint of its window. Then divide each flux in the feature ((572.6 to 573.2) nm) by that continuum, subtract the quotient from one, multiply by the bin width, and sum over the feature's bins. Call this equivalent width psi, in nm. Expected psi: -0.05 nm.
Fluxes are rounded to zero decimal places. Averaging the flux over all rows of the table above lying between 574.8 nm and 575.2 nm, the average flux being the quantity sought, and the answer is 33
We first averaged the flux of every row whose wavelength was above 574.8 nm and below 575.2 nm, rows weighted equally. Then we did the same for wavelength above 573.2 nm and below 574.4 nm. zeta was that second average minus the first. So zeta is -2.4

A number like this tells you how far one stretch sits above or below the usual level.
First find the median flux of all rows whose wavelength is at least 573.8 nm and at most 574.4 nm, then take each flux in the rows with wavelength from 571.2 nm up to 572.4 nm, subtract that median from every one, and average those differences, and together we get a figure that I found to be -3.6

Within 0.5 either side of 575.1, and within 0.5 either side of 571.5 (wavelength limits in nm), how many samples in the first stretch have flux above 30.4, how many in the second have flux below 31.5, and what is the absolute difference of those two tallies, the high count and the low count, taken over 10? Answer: 0.10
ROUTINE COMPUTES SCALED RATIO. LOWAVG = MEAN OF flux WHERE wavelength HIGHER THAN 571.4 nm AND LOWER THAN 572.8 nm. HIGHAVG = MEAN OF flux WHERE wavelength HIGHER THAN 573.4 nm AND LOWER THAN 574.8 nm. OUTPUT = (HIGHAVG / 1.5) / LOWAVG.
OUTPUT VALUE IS 0.730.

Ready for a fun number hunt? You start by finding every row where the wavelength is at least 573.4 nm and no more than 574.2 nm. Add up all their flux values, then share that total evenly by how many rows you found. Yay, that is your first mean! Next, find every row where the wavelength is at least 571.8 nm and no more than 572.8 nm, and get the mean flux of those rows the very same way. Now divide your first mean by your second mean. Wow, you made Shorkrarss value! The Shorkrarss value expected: 1.10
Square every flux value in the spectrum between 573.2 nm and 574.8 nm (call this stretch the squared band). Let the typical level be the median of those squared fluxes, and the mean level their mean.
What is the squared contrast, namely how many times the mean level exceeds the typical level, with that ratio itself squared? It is 1.02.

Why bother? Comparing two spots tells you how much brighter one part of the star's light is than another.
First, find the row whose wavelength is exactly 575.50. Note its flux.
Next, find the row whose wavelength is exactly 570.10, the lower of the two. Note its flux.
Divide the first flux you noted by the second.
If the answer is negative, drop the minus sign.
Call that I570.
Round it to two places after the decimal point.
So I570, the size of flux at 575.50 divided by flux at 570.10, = 1.31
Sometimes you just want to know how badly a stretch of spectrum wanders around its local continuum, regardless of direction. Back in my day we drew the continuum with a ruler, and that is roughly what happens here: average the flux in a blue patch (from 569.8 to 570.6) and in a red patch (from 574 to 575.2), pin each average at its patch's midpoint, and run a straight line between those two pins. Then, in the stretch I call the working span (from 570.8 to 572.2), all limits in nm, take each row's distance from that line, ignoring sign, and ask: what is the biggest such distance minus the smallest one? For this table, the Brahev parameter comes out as 2.6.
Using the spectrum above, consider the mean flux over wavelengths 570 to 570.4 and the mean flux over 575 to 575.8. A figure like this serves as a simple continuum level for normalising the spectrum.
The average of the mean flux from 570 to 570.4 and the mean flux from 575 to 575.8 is 30.5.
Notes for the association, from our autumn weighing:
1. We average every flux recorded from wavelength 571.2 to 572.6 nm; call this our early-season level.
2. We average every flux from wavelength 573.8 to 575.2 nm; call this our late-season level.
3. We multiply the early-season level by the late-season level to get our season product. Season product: 836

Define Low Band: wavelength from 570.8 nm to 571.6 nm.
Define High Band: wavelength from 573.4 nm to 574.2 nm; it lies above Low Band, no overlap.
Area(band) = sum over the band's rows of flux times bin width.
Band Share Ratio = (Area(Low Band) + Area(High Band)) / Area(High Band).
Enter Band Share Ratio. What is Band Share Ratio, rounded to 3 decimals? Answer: 1.890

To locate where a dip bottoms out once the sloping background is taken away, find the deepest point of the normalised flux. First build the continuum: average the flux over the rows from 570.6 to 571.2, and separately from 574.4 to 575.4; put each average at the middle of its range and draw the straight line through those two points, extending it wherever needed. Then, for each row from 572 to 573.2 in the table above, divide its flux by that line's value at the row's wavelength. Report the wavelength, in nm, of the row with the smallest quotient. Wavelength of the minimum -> 572.10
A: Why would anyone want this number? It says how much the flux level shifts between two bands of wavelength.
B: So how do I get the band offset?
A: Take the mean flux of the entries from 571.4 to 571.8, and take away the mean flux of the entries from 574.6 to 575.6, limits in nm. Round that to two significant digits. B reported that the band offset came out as -7.4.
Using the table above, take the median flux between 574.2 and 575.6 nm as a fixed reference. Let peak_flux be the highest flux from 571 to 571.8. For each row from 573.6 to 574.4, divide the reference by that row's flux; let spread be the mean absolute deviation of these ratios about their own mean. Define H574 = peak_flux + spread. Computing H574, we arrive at 30.2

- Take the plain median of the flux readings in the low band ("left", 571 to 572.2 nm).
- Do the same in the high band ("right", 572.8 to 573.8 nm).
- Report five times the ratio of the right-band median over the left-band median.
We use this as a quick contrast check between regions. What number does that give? 5.8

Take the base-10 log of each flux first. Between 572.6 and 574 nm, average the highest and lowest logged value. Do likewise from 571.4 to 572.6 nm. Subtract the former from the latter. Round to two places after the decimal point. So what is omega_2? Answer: -0.06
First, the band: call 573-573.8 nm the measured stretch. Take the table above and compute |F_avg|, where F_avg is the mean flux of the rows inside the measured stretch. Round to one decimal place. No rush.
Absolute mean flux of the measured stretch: 31.0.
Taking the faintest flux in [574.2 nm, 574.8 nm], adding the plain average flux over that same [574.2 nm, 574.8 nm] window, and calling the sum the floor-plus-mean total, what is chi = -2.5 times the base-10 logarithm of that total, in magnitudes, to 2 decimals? -4.39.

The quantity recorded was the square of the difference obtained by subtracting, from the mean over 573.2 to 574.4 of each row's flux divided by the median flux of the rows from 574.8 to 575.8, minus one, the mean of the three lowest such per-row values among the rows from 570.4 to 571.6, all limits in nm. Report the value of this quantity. 0.021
